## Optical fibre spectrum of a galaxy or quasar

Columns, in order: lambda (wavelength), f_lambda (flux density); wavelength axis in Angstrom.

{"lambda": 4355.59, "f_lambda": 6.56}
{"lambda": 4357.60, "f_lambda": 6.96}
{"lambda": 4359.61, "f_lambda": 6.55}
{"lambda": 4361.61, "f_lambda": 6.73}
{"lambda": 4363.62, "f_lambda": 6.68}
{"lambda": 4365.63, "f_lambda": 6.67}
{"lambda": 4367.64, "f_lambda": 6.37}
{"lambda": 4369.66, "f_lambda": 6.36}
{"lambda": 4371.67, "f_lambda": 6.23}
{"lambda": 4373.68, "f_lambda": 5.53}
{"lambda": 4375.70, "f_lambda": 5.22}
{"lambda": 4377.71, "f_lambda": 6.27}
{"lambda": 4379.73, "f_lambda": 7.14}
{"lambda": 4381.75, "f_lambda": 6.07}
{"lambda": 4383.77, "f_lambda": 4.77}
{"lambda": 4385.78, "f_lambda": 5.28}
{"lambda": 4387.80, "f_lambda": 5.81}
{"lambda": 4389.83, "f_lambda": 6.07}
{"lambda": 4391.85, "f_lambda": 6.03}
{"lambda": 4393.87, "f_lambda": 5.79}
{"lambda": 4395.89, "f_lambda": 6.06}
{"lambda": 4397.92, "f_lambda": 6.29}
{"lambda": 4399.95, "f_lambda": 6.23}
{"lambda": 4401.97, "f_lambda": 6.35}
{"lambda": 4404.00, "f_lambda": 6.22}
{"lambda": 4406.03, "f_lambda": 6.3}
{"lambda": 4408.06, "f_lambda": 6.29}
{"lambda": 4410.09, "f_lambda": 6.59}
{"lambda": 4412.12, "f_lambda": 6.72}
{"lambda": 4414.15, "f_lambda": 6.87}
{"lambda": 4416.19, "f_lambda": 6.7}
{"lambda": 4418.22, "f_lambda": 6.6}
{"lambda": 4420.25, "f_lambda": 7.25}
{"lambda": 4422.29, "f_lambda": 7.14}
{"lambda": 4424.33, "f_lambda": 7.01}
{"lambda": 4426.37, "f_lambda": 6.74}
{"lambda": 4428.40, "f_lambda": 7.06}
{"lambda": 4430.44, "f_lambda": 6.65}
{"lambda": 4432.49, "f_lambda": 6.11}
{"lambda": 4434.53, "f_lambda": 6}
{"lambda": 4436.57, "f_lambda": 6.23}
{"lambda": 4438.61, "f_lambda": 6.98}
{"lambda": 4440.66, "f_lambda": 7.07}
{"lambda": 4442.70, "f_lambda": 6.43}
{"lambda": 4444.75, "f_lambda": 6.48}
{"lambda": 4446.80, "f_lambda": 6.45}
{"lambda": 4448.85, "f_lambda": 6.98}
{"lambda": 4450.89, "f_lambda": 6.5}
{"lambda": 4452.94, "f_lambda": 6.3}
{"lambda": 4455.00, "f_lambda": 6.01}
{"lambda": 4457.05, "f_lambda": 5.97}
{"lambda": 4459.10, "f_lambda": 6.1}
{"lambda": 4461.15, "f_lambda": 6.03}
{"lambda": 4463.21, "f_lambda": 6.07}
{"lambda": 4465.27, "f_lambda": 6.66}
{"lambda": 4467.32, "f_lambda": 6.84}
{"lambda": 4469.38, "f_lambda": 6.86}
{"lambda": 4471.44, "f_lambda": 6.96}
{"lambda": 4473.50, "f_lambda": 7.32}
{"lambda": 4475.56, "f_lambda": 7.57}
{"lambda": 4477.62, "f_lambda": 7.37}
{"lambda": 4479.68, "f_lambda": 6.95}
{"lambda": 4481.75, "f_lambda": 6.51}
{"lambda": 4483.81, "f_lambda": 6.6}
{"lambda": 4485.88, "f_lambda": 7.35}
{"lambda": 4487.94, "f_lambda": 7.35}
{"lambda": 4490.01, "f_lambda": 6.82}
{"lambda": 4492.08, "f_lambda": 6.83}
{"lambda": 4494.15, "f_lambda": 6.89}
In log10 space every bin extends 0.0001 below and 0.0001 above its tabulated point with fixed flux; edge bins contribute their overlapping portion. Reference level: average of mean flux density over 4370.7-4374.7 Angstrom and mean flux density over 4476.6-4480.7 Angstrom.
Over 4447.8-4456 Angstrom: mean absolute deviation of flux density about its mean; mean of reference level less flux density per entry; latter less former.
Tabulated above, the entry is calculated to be -0.22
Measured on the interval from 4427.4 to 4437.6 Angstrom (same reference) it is -0.25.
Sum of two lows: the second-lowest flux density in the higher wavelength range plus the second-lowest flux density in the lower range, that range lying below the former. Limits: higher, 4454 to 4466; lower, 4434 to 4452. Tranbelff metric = 12.2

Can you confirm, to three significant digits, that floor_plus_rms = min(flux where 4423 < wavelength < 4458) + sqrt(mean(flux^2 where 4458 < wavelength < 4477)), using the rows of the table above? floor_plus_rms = 12.7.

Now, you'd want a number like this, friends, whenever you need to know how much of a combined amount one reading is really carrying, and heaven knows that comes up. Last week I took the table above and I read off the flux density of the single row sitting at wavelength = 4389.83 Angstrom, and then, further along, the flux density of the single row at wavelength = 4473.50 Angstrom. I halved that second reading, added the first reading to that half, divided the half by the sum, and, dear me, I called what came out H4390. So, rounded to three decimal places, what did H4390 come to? 0.376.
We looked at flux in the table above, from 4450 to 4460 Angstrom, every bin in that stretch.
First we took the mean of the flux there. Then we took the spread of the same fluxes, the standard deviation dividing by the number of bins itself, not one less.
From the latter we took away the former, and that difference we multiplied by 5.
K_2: -29.9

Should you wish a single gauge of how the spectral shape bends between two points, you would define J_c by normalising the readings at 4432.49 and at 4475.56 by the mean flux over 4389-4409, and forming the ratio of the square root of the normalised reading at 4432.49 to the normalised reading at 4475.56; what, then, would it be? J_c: 0.81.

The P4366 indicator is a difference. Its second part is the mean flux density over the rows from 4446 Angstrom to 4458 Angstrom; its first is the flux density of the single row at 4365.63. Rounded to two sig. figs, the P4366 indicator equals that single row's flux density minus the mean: 0.30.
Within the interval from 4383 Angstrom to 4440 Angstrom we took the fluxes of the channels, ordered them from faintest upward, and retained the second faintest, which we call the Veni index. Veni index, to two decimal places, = 5.28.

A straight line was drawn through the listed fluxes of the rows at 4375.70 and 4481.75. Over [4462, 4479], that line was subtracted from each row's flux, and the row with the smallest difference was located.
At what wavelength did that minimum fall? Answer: 4463.21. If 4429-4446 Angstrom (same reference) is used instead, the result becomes 4434.53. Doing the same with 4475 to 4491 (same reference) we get 4481.75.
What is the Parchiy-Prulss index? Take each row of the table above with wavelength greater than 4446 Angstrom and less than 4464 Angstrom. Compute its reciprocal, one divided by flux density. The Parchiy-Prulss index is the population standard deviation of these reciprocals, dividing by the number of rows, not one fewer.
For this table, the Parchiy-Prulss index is 0.0076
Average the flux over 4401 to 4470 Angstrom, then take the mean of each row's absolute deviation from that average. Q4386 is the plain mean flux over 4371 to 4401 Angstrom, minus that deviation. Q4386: 5.60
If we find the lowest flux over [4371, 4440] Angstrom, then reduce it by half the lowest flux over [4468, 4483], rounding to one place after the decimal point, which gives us 1.5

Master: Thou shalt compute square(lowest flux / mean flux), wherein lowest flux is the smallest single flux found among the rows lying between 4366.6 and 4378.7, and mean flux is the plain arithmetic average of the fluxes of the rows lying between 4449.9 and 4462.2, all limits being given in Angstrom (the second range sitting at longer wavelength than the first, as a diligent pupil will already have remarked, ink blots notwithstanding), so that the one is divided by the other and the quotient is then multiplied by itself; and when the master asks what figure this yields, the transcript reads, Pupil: 0.72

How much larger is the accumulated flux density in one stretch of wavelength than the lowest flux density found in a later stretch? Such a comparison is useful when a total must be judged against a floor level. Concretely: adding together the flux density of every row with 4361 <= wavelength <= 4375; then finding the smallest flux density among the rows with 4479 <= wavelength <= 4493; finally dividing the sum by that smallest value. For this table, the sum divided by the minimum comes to 6.8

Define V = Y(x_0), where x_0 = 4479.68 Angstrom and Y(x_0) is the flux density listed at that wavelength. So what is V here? 6.95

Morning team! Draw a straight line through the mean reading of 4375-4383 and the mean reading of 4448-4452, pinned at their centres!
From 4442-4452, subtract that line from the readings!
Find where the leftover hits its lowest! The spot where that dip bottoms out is 4446.80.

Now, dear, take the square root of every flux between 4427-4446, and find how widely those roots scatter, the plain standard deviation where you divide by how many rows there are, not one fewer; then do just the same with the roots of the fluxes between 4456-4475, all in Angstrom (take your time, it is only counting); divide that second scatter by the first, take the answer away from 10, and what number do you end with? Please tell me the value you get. 8.8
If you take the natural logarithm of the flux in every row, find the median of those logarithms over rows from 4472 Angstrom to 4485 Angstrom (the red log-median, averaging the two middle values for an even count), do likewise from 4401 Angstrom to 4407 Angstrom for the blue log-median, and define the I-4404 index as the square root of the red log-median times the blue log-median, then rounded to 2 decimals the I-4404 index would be 1.90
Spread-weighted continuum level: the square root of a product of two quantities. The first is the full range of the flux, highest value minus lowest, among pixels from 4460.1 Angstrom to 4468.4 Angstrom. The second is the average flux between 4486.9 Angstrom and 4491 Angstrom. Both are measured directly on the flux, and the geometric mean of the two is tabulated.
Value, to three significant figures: 2.40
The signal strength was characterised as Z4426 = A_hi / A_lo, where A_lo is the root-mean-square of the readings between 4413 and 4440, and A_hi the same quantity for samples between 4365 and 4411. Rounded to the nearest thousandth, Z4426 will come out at 0.907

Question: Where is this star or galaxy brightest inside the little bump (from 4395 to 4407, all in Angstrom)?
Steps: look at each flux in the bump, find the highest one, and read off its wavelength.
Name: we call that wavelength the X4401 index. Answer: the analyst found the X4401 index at 4401.97 Angstrom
